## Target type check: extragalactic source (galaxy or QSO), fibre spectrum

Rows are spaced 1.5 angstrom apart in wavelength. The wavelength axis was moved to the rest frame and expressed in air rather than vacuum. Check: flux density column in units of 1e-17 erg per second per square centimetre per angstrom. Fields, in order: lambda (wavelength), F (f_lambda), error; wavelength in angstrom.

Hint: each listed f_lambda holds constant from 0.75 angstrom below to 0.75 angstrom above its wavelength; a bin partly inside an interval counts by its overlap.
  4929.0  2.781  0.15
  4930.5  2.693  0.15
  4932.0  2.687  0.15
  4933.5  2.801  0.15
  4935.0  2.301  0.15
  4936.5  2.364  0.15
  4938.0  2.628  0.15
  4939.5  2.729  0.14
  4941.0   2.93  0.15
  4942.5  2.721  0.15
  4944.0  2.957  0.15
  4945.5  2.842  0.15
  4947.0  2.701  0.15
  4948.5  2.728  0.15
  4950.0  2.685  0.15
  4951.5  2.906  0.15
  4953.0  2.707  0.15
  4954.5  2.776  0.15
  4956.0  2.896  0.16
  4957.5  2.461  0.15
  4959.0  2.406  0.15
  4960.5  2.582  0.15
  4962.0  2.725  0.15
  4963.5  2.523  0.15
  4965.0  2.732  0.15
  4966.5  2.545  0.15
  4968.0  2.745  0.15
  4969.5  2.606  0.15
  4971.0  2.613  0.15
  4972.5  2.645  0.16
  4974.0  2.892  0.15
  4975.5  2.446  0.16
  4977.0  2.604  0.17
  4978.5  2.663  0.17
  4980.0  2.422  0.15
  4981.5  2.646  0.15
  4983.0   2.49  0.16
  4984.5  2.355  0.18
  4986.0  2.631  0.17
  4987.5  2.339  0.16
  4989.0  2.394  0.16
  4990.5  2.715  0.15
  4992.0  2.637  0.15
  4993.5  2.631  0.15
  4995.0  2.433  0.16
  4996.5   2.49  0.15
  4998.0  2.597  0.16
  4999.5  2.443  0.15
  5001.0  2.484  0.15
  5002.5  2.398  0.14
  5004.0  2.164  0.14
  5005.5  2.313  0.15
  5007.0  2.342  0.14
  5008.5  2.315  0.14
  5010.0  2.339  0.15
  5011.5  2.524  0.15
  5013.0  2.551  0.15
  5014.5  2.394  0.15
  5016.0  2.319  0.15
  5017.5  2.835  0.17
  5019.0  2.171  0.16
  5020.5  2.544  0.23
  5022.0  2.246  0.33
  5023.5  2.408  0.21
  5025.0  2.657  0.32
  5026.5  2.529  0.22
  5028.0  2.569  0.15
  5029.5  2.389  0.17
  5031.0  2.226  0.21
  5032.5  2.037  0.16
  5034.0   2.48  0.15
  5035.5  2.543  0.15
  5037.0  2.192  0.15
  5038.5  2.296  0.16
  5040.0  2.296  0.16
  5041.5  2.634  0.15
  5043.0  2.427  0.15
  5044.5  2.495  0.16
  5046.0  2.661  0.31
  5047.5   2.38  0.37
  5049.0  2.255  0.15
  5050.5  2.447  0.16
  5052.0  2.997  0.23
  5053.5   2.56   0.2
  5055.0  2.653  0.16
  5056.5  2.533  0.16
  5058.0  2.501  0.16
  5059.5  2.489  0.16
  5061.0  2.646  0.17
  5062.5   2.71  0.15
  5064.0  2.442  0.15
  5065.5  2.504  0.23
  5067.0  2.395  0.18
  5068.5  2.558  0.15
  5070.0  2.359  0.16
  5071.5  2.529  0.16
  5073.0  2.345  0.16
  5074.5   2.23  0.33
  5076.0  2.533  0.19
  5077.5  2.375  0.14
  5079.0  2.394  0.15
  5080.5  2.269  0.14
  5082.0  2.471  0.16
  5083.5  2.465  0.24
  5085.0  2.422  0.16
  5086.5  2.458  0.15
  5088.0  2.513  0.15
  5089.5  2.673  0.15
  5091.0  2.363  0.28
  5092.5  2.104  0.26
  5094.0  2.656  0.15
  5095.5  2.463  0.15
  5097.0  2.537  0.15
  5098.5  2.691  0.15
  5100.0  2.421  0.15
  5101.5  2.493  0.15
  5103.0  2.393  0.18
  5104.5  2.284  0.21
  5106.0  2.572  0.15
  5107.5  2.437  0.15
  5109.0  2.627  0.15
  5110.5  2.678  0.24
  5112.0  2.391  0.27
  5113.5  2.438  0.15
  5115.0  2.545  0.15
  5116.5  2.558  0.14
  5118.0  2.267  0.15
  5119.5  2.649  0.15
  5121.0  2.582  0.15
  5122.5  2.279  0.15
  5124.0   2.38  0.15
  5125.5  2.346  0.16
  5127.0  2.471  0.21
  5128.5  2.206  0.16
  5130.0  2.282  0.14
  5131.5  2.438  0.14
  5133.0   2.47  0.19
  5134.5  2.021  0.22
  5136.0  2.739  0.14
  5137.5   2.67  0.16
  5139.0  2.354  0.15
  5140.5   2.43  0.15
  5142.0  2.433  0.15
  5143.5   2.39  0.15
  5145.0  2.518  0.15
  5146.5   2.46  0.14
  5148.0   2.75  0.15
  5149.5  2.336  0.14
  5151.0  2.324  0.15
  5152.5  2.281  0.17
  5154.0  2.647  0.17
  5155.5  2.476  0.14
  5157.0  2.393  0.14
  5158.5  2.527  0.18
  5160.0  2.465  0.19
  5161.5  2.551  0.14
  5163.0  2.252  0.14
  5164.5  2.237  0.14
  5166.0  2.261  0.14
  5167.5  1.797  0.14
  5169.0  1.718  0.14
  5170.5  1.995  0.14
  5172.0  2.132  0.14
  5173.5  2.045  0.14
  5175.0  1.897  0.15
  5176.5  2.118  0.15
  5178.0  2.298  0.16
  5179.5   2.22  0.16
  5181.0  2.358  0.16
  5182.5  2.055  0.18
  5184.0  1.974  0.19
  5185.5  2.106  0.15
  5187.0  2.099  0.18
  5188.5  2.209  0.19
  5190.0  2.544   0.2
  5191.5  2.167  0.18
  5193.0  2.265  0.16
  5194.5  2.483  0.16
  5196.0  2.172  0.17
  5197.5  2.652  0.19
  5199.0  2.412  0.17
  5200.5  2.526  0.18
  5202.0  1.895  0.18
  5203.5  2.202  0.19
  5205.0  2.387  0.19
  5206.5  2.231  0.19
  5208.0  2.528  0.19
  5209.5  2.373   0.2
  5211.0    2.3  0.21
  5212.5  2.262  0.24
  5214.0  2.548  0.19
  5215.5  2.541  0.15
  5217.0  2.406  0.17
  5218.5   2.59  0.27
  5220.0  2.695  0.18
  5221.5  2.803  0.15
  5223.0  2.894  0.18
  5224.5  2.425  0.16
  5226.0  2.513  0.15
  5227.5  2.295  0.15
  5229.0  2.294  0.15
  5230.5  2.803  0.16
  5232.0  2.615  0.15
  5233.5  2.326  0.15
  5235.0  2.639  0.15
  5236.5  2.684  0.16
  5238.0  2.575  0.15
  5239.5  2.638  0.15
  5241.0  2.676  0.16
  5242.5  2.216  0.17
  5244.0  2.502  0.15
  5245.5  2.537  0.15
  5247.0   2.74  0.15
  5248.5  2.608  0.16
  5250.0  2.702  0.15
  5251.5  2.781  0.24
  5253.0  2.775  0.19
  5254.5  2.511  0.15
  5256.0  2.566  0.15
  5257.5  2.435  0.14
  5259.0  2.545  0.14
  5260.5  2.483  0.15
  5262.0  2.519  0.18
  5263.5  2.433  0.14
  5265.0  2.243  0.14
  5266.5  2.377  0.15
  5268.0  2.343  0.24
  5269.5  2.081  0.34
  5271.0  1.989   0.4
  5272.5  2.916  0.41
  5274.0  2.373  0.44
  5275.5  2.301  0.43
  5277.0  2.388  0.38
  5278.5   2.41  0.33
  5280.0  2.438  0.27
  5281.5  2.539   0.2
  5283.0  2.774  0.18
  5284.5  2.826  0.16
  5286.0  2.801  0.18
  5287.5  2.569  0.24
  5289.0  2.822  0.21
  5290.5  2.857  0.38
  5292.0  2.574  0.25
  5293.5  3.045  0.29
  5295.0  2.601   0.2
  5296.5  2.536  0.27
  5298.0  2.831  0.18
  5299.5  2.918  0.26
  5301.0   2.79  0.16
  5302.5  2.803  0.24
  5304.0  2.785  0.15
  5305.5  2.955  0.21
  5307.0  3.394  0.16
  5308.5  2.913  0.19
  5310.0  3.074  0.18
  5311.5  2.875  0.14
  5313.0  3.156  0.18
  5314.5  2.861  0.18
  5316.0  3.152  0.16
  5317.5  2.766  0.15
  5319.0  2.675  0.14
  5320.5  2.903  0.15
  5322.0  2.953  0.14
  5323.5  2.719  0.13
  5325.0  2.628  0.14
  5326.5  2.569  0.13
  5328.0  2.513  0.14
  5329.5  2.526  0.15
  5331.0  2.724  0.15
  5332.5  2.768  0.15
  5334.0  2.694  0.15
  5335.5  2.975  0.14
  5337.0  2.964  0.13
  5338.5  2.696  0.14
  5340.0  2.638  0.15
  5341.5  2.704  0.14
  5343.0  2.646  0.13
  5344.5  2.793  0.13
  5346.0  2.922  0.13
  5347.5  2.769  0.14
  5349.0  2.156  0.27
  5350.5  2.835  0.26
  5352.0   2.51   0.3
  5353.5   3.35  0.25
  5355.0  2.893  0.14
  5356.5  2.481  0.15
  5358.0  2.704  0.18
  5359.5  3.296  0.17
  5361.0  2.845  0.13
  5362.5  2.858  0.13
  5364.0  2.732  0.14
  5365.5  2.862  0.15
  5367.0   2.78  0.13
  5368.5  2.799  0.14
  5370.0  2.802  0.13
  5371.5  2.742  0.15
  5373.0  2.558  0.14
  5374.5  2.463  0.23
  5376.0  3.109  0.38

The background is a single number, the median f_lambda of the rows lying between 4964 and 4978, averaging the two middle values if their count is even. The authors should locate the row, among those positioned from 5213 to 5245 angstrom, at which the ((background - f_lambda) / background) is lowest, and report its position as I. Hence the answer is 5223.0 angstrom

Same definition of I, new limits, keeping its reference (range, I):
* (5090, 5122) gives 5098.5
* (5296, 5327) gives 5307.0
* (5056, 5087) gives 5062.5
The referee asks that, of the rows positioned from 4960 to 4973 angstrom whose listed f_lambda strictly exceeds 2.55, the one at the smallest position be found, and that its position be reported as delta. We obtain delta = 4960.5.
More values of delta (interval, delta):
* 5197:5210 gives 5197.5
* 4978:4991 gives 4978.5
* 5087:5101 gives 5089.5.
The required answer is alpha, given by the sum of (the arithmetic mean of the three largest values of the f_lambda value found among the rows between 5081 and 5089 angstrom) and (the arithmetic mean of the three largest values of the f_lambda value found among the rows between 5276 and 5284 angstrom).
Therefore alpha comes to 5.07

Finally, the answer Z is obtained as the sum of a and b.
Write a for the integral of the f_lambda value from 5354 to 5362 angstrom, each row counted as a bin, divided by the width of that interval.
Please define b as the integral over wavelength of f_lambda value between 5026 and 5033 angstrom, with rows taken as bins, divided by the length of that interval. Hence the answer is 5.21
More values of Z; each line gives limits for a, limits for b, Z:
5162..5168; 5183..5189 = 4.26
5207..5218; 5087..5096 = 4.88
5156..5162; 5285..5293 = 5.22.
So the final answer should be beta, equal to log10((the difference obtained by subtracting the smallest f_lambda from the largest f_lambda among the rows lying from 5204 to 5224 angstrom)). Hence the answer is -0.18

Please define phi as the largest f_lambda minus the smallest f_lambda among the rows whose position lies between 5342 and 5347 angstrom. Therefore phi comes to 0.28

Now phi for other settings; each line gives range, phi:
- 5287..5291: 0.29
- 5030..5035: 0.44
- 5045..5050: 0.41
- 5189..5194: 0.38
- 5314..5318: 0.39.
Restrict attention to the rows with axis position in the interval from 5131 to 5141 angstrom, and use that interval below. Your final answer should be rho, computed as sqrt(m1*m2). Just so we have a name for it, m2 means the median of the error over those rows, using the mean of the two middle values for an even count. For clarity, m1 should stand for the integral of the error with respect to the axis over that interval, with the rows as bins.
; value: 0.50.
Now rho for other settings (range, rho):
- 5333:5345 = 0.48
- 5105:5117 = 0.56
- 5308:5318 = 0.55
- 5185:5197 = 0.61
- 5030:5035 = 0.37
